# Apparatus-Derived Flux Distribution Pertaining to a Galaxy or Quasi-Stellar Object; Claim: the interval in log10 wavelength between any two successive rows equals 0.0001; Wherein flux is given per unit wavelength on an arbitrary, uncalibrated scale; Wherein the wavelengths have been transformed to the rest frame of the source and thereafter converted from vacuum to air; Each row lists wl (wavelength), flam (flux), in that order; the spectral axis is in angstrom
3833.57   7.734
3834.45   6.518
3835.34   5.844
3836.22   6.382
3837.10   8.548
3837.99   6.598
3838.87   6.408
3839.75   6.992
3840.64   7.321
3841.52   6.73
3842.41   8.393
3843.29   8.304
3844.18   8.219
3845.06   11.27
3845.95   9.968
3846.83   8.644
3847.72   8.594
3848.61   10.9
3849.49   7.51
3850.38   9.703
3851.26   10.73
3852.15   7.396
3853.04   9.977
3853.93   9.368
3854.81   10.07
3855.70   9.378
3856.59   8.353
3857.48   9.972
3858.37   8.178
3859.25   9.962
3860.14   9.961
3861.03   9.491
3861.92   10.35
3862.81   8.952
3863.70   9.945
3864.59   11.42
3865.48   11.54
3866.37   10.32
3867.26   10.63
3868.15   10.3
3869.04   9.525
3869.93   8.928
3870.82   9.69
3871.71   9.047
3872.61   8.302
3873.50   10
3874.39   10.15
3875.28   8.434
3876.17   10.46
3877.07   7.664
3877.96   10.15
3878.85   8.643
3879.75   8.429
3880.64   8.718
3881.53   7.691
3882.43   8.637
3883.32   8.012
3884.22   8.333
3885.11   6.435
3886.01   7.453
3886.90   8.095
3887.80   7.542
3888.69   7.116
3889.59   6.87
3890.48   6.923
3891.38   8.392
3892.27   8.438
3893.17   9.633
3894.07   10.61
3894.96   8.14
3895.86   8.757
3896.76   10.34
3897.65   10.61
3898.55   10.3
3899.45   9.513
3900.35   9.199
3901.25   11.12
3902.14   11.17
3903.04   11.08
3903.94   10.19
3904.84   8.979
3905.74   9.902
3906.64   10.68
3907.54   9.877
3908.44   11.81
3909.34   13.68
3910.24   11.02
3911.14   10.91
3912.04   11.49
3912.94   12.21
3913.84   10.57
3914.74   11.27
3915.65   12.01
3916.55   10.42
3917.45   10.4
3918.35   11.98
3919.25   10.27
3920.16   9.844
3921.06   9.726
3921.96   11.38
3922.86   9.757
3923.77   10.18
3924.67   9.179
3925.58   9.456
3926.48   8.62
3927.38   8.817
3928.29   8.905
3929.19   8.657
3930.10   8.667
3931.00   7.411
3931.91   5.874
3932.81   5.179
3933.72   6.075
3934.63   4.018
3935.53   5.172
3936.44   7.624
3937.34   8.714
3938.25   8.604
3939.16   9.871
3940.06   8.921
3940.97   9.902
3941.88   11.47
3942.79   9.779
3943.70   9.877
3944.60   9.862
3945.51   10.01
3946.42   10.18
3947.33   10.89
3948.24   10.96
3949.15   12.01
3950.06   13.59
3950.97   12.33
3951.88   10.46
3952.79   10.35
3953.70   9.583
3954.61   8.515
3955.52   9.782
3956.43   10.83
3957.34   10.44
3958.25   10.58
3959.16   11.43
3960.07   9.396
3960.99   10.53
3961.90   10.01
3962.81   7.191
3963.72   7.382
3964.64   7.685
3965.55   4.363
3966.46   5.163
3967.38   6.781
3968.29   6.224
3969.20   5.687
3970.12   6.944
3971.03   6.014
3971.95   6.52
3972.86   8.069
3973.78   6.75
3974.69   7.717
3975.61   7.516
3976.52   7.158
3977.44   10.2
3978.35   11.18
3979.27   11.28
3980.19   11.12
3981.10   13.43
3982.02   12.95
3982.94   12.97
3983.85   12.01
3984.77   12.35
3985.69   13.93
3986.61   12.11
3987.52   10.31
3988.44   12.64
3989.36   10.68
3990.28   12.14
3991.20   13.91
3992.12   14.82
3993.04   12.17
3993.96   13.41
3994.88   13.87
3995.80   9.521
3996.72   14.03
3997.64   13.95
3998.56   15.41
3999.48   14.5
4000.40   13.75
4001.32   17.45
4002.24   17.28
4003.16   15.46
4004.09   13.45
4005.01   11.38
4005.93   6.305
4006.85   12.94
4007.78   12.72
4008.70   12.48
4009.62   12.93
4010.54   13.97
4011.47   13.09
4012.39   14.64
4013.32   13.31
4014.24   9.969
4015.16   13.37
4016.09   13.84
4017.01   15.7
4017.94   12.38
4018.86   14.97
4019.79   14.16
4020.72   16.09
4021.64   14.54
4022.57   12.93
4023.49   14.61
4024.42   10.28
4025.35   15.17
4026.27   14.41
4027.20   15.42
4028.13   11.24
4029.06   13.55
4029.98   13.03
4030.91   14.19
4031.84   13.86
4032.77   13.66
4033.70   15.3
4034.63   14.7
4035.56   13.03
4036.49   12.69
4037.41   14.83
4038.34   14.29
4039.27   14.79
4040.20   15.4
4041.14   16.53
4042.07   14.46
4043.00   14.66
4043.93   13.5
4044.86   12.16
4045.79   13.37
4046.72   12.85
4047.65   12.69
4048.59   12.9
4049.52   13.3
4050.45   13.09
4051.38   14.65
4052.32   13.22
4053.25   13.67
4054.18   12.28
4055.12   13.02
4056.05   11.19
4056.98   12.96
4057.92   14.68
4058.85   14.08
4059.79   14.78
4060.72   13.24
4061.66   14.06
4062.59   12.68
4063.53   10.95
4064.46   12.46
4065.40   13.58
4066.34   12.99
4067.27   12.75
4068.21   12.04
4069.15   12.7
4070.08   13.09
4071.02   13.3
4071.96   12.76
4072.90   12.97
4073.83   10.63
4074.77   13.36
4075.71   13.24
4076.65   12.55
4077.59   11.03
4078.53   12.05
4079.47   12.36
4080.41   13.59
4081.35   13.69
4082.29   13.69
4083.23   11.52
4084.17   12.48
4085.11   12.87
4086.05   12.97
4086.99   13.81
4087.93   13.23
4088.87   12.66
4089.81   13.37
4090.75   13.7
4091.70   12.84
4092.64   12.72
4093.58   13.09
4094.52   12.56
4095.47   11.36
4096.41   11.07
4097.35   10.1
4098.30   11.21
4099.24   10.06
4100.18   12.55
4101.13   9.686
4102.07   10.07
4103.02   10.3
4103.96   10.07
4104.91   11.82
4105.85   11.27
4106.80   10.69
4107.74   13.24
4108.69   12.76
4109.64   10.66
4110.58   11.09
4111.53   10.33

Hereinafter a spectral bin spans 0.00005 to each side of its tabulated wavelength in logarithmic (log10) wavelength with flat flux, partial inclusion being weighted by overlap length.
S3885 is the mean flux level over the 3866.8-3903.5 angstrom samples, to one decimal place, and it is 9.0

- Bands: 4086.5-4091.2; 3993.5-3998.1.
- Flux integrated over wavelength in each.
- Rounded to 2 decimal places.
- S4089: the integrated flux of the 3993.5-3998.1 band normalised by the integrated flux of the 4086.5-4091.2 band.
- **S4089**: 0.95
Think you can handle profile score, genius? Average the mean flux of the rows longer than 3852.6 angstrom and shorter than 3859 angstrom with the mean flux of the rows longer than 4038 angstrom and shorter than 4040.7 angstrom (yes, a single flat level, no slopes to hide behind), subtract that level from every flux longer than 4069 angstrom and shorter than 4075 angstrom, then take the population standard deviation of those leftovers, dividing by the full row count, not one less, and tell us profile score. 0.87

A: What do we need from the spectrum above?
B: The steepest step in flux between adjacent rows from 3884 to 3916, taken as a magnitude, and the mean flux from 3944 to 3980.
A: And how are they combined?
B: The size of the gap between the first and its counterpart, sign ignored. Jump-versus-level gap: 6.4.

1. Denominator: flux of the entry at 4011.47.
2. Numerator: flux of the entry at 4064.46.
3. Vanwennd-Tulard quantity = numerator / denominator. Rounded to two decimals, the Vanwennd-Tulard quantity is 0.95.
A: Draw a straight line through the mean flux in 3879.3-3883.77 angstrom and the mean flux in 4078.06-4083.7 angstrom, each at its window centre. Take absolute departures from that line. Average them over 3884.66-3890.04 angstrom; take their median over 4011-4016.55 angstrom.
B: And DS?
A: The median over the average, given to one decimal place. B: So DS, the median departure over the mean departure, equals 1.7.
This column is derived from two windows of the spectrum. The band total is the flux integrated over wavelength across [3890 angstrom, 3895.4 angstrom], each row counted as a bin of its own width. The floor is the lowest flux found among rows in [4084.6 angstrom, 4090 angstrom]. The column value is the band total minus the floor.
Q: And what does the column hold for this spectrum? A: 34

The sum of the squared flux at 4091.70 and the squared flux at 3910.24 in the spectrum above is 286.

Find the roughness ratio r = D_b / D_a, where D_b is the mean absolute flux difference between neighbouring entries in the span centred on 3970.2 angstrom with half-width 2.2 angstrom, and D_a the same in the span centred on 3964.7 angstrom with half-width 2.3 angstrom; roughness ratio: 0.70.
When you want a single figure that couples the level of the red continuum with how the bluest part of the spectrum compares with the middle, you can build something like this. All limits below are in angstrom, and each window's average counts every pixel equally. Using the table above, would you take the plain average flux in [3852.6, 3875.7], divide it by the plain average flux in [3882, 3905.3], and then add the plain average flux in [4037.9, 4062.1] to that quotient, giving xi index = 14.8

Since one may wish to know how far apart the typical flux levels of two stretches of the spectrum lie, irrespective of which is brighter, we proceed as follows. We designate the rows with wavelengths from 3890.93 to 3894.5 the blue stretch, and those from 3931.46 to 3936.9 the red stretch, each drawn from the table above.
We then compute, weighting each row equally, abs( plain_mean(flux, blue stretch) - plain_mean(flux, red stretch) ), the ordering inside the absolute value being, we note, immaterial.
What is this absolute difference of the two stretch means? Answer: 3.6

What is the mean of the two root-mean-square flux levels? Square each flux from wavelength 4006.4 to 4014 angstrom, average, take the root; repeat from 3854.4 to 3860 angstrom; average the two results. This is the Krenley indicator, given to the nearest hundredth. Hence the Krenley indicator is 11.31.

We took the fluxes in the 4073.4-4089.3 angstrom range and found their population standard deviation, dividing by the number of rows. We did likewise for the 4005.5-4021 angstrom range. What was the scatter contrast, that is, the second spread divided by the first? 2.4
